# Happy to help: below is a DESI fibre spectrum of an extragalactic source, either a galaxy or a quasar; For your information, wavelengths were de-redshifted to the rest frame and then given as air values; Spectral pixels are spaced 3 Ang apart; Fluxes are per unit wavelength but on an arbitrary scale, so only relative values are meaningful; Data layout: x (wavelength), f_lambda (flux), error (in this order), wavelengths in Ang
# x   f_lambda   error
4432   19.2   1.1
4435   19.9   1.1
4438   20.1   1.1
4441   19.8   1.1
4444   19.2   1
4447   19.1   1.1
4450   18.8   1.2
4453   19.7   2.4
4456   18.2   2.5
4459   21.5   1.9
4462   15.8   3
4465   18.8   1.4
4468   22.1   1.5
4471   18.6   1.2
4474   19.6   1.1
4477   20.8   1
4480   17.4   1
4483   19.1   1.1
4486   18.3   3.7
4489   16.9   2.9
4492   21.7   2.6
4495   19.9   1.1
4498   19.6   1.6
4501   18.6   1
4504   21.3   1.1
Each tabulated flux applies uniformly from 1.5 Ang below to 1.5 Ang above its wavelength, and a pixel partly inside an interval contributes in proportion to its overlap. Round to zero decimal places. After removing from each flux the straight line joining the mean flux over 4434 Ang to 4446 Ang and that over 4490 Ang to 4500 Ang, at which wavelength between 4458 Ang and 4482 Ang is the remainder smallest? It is 4462 Ang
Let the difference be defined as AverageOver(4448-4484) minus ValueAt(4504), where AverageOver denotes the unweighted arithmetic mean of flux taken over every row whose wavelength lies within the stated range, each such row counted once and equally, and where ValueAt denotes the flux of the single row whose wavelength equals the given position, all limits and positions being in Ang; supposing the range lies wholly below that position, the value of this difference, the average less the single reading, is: -2.1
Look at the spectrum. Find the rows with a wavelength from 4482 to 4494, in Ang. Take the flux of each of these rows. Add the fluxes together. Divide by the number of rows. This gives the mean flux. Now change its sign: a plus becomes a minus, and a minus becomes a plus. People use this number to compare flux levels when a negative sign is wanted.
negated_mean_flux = -19.0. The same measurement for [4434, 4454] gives -19.5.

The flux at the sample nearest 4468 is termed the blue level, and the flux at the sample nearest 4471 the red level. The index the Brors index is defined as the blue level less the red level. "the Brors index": 3.5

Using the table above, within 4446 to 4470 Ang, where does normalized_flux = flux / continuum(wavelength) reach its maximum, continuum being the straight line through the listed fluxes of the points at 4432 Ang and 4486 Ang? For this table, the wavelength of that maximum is 4468 Ang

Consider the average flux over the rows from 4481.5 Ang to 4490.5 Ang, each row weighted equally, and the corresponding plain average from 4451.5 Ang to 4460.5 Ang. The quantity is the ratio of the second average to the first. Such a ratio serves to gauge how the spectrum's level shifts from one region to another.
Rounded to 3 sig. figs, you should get 1.09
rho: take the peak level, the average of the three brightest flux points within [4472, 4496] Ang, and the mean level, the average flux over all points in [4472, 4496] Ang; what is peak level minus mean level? 1.6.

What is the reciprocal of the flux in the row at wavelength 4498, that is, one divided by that 0.051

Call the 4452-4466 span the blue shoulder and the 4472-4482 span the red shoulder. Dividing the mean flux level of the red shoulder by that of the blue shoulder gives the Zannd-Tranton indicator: 1.02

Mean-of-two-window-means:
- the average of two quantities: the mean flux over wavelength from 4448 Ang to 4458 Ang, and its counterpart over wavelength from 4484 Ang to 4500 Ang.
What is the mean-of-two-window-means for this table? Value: 19.1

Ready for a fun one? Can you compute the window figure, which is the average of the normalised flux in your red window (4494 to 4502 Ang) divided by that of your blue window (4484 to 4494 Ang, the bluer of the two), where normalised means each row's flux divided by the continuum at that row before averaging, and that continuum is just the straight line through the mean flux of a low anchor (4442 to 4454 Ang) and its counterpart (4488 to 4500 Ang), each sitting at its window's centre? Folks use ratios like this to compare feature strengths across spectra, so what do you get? 1.02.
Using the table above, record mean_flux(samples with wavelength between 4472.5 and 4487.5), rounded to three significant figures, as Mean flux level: 19.0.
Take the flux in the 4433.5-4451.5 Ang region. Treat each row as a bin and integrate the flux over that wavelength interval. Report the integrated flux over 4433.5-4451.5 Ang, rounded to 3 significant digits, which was 351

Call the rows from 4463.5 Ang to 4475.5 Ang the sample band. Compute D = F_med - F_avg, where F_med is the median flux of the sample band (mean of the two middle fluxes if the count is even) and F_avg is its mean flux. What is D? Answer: -0.6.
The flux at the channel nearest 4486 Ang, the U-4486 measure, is 18.3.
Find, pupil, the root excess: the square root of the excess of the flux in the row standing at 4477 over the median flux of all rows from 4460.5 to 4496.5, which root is 1.4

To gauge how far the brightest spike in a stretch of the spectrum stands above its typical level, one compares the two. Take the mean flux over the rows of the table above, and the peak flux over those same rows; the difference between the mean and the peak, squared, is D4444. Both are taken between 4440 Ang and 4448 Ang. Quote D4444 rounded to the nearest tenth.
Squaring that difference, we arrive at 0.2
